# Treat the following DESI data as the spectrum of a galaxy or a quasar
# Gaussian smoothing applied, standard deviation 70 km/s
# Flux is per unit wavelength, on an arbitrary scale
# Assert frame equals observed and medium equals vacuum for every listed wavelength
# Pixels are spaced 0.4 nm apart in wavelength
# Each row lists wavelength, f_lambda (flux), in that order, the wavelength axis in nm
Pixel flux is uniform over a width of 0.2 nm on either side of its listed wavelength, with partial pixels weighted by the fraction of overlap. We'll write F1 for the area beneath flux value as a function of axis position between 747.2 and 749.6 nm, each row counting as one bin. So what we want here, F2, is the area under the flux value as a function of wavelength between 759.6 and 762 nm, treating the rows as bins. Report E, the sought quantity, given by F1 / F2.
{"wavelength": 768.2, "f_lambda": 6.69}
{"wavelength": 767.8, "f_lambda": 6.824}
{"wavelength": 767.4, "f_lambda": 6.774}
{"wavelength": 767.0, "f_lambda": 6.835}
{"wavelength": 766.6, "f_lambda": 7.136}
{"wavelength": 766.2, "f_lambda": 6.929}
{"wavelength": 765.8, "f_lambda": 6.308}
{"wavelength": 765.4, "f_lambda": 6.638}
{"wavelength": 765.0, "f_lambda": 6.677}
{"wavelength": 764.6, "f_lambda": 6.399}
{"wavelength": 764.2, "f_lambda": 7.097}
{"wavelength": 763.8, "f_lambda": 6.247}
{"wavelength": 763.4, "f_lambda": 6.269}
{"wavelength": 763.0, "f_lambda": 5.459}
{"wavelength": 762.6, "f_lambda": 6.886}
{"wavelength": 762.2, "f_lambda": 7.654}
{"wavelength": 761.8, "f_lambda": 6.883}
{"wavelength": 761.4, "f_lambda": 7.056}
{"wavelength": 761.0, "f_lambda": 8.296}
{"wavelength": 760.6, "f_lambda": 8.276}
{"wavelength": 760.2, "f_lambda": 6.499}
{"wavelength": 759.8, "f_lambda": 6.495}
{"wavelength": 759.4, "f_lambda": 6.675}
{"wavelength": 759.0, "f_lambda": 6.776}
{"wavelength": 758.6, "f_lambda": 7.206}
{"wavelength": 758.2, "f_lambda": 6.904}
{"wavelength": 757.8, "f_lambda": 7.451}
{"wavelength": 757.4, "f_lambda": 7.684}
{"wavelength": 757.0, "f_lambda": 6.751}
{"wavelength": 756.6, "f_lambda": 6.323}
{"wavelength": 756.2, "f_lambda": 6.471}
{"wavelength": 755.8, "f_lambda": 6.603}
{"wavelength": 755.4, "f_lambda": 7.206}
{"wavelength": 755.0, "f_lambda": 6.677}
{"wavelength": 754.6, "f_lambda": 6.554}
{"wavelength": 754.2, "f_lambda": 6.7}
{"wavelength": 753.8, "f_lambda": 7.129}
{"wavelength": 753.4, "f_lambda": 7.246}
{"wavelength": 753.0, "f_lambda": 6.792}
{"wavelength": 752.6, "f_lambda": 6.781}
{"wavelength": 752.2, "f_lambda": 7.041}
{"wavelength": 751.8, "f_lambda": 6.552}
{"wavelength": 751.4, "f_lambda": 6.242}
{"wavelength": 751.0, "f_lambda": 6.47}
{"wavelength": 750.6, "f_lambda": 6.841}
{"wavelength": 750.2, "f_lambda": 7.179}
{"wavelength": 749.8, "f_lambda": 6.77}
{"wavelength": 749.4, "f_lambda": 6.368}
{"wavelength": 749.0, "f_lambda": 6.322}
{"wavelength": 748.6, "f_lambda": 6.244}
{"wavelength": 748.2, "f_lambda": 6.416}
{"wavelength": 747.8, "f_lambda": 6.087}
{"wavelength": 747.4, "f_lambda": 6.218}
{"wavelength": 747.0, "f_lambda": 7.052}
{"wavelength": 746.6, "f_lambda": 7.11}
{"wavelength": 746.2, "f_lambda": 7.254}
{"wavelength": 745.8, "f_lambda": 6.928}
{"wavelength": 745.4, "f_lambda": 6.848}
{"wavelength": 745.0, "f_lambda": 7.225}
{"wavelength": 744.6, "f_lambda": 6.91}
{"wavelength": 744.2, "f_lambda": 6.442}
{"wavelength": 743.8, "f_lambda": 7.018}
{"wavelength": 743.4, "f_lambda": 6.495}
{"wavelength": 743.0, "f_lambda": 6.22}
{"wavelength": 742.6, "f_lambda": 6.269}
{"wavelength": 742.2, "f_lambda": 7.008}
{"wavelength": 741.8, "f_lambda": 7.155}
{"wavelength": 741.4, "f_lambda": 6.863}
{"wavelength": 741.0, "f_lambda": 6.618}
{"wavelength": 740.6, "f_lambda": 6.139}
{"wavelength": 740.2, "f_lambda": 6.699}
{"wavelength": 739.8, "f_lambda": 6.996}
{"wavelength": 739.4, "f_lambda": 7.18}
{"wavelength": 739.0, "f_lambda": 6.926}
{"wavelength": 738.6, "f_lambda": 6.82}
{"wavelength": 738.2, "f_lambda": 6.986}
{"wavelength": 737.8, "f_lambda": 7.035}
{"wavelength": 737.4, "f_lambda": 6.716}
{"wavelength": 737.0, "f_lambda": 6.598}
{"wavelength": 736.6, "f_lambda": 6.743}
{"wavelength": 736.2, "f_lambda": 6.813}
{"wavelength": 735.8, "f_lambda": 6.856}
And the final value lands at 0.87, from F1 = 15.1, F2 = 17.4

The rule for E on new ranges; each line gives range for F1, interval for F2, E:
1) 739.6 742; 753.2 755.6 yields 0.97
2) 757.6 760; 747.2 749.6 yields 1.10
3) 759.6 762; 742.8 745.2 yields 1.08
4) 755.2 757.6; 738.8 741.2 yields 1.01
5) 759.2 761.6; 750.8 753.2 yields 1.09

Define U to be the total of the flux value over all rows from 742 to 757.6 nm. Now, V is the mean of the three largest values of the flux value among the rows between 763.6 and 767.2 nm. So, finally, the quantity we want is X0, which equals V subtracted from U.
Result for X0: 255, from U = 262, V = 7.05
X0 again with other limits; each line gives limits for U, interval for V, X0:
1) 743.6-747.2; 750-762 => 55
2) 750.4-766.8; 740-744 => 273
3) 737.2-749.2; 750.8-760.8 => 194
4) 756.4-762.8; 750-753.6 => 107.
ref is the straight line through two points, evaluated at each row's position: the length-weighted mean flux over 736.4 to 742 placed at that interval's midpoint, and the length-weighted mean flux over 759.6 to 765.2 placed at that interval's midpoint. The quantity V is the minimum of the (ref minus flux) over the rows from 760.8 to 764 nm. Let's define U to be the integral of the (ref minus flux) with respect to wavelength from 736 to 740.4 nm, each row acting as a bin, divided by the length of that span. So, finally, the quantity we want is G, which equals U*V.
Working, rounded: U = -0.05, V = -1.428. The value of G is 0.07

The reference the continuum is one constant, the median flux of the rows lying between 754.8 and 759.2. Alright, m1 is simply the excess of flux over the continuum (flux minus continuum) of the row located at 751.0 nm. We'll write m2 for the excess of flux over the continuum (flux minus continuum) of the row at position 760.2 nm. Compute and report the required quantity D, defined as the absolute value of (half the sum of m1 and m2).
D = 0.29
